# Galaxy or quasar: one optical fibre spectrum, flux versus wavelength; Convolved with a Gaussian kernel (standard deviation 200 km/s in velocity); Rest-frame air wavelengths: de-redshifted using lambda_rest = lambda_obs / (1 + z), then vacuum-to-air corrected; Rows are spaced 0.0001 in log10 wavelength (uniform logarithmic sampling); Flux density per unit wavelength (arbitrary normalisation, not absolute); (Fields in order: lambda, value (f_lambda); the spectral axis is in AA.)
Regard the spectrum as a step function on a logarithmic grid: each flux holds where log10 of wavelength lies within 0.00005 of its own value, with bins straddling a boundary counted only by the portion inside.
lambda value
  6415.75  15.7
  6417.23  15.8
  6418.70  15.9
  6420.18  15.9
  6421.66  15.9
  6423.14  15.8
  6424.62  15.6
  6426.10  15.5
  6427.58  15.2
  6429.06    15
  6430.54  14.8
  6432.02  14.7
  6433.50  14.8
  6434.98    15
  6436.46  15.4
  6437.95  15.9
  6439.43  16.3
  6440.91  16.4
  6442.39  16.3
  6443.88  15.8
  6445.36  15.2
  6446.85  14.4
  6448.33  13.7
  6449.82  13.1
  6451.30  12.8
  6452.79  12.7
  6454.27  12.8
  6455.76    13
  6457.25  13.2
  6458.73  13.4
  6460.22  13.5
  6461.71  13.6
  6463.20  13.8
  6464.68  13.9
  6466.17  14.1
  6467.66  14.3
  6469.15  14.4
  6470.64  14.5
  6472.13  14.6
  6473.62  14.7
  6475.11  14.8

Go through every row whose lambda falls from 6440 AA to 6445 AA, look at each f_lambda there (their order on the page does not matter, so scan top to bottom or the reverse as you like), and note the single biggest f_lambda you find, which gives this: 16.4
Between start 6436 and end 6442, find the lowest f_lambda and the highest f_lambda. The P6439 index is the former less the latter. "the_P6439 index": -1.00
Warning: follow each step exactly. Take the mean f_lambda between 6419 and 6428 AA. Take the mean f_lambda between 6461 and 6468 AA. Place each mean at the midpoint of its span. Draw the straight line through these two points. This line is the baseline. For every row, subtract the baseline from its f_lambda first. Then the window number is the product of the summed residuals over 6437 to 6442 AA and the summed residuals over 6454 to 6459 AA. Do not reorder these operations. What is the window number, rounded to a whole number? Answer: -17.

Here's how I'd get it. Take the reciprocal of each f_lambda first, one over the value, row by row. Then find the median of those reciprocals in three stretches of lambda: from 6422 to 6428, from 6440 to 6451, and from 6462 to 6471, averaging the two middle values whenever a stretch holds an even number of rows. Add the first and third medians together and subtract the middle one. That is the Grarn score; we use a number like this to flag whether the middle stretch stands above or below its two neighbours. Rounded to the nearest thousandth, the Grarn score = 0.069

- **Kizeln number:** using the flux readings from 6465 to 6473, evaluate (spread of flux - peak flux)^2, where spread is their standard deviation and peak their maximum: 208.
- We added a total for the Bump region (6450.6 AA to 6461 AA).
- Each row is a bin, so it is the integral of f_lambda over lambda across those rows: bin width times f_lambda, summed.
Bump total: 136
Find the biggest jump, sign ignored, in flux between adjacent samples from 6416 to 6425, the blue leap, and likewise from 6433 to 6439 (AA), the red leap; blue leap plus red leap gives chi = 0.70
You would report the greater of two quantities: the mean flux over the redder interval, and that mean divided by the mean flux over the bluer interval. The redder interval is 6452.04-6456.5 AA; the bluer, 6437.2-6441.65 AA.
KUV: 12.8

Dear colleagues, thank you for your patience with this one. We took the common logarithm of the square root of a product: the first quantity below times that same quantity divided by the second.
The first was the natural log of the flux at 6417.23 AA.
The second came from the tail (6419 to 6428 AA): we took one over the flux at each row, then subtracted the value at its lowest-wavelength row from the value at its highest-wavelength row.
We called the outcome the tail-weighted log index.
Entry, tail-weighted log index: 1.71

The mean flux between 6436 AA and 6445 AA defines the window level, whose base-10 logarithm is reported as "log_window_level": 1.20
